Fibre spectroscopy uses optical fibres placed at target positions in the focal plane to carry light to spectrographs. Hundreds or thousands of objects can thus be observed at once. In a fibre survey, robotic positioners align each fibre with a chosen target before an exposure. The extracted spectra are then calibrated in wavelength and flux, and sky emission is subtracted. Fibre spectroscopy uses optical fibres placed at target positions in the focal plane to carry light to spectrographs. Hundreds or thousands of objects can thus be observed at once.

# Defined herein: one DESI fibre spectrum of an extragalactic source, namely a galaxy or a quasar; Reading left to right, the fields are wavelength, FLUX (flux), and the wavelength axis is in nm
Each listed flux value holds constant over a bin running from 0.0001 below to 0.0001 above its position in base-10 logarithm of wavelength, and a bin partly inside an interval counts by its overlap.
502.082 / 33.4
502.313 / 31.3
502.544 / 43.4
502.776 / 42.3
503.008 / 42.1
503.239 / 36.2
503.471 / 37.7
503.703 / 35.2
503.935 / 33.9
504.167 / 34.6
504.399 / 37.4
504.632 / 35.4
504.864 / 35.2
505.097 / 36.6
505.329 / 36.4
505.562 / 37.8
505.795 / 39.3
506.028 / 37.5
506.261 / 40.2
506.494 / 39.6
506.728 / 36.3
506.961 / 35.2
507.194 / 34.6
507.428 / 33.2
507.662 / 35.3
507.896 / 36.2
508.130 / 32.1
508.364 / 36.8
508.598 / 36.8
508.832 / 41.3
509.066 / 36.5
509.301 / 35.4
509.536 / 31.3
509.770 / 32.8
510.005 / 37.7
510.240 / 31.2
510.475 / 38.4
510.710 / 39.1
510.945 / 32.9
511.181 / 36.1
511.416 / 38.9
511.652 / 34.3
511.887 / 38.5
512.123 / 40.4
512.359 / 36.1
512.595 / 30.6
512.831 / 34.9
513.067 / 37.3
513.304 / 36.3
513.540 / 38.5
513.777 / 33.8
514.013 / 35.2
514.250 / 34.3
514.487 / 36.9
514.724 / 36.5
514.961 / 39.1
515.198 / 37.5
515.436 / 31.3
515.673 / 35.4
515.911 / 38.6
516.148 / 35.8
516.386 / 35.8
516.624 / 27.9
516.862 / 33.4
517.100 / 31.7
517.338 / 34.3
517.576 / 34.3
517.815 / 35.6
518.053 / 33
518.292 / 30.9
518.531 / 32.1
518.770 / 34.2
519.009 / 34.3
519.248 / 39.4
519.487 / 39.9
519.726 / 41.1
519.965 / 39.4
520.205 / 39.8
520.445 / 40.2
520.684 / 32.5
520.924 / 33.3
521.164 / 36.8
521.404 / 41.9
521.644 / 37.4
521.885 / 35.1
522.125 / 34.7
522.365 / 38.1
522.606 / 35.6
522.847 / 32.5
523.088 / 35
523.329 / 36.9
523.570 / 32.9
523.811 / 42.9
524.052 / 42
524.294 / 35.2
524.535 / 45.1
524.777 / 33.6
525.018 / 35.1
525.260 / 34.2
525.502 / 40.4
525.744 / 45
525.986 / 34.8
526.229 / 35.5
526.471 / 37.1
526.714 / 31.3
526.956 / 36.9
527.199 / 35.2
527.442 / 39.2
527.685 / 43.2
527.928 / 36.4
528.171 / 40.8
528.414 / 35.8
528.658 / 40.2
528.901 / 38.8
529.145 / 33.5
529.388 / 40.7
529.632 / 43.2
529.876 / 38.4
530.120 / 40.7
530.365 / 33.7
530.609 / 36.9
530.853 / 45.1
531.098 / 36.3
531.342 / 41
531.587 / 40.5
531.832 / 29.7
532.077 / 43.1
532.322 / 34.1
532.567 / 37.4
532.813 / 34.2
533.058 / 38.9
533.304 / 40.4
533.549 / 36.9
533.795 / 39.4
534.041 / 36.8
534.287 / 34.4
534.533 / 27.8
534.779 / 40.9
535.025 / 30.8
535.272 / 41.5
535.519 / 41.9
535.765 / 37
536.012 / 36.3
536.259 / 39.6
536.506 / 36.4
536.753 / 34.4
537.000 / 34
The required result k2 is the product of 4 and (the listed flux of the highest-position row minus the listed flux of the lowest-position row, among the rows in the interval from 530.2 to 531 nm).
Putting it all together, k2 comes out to 46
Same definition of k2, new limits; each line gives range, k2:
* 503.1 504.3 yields -6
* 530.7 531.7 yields -18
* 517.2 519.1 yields 0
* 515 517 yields -16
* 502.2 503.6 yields 26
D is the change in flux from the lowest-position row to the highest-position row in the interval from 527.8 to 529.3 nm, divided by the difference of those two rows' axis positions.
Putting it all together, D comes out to -2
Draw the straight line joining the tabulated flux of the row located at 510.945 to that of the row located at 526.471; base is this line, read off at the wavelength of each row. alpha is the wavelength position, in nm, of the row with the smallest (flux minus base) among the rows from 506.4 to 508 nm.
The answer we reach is 507.428 nm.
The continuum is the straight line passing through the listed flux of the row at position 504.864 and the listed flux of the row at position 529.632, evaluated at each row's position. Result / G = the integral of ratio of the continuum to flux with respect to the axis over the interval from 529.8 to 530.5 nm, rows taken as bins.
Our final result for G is 0.81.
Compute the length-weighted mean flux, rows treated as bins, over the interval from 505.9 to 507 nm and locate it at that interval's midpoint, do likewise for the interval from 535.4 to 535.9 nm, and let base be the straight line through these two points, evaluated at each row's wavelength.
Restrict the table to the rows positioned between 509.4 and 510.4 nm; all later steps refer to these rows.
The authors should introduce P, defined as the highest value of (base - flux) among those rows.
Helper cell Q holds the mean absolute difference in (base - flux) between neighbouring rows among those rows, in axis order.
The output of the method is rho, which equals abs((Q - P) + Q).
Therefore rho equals 1.7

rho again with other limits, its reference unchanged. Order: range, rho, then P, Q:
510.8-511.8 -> 1.8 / 5.3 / 4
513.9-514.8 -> 1.4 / 4.0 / 1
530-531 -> 6.8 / 5.4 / 6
